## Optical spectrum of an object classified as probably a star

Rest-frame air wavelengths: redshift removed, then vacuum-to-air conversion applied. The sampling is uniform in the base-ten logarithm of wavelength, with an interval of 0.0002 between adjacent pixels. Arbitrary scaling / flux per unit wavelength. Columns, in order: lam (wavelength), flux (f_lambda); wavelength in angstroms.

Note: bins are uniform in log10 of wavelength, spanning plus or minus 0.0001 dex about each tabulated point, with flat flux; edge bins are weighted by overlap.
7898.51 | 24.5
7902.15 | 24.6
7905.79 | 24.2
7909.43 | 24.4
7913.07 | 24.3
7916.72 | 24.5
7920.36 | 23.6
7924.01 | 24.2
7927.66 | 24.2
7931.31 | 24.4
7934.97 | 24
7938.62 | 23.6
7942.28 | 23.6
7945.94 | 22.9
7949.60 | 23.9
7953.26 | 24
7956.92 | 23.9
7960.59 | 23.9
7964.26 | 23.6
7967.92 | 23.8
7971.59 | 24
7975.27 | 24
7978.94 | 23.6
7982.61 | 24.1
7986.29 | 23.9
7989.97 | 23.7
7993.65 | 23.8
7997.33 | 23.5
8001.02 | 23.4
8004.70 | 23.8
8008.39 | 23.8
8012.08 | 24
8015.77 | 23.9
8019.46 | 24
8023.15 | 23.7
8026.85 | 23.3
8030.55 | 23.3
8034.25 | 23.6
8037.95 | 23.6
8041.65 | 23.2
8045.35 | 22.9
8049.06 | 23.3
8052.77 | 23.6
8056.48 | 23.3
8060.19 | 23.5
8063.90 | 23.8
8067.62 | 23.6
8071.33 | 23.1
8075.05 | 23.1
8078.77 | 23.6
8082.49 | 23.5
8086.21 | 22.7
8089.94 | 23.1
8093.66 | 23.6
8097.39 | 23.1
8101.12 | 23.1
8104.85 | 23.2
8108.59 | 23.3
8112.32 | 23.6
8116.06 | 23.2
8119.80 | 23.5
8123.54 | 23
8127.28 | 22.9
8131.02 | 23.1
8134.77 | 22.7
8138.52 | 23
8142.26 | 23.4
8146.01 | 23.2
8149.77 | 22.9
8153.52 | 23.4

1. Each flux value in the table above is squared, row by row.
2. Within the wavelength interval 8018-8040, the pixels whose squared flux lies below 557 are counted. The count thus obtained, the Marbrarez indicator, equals 4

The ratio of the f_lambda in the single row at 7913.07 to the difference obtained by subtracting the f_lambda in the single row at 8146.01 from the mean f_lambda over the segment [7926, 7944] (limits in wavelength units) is 32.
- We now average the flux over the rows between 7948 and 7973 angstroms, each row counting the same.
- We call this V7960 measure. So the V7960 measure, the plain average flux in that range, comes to 23.9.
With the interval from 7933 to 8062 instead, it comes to 23.7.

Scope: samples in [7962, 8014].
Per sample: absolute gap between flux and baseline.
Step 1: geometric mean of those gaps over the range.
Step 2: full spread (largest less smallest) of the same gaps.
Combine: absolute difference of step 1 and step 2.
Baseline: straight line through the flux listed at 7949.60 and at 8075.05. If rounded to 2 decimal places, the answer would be 0.31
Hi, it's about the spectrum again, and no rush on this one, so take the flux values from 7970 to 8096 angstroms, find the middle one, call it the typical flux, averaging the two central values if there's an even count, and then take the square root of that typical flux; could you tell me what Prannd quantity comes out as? 4.86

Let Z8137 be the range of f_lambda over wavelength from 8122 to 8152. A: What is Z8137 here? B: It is 0.70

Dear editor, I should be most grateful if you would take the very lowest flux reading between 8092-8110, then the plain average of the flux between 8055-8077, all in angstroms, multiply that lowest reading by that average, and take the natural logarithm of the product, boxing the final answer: 6.29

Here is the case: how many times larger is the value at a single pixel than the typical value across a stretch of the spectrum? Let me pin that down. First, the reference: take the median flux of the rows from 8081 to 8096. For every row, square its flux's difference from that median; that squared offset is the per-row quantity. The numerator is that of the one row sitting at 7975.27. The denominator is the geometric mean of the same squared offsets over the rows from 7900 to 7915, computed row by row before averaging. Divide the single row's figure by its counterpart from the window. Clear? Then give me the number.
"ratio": 0.43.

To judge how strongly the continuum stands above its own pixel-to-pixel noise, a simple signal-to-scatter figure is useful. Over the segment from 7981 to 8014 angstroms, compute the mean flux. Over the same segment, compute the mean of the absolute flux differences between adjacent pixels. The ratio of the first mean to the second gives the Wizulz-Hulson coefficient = 127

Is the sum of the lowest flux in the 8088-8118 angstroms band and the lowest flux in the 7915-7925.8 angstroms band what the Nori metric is 46.7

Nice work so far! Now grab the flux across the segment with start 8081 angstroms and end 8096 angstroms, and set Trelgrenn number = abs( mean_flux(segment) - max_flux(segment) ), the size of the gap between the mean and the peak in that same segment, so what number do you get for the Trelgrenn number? 0.38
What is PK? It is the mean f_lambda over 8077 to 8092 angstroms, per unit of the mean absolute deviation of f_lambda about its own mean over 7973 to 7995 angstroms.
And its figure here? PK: 155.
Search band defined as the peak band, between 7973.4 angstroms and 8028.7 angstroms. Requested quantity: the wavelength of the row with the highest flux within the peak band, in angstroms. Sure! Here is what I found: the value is 7982.61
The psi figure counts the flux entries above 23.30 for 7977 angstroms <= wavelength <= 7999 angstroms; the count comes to 6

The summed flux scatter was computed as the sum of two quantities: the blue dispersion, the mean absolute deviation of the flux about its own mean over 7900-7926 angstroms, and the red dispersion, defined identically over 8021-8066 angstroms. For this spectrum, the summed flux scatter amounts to 0.429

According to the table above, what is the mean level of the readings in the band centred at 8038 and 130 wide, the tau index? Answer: 23.5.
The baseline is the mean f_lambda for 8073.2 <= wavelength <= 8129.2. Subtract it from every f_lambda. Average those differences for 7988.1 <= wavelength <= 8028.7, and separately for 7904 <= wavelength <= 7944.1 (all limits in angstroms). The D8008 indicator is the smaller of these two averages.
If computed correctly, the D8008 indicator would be 0.48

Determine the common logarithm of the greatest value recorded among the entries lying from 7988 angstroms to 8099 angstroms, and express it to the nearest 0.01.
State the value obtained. 1.38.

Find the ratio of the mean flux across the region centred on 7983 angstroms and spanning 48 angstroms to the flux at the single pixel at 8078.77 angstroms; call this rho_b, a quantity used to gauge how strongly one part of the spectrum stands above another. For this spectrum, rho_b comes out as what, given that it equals 1.01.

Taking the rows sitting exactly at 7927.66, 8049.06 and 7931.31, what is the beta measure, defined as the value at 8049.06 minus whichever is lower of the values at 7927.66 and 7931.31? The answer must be -0.9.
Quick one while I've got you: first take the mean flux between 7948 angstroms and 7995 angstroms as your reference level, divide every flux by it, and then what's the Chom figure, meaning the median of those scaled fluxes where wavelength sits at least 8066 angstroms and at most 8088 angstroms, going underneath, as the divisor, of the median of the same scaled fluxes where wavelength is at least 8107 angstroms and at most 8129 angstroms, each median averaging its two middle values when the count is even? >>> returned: 1.00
